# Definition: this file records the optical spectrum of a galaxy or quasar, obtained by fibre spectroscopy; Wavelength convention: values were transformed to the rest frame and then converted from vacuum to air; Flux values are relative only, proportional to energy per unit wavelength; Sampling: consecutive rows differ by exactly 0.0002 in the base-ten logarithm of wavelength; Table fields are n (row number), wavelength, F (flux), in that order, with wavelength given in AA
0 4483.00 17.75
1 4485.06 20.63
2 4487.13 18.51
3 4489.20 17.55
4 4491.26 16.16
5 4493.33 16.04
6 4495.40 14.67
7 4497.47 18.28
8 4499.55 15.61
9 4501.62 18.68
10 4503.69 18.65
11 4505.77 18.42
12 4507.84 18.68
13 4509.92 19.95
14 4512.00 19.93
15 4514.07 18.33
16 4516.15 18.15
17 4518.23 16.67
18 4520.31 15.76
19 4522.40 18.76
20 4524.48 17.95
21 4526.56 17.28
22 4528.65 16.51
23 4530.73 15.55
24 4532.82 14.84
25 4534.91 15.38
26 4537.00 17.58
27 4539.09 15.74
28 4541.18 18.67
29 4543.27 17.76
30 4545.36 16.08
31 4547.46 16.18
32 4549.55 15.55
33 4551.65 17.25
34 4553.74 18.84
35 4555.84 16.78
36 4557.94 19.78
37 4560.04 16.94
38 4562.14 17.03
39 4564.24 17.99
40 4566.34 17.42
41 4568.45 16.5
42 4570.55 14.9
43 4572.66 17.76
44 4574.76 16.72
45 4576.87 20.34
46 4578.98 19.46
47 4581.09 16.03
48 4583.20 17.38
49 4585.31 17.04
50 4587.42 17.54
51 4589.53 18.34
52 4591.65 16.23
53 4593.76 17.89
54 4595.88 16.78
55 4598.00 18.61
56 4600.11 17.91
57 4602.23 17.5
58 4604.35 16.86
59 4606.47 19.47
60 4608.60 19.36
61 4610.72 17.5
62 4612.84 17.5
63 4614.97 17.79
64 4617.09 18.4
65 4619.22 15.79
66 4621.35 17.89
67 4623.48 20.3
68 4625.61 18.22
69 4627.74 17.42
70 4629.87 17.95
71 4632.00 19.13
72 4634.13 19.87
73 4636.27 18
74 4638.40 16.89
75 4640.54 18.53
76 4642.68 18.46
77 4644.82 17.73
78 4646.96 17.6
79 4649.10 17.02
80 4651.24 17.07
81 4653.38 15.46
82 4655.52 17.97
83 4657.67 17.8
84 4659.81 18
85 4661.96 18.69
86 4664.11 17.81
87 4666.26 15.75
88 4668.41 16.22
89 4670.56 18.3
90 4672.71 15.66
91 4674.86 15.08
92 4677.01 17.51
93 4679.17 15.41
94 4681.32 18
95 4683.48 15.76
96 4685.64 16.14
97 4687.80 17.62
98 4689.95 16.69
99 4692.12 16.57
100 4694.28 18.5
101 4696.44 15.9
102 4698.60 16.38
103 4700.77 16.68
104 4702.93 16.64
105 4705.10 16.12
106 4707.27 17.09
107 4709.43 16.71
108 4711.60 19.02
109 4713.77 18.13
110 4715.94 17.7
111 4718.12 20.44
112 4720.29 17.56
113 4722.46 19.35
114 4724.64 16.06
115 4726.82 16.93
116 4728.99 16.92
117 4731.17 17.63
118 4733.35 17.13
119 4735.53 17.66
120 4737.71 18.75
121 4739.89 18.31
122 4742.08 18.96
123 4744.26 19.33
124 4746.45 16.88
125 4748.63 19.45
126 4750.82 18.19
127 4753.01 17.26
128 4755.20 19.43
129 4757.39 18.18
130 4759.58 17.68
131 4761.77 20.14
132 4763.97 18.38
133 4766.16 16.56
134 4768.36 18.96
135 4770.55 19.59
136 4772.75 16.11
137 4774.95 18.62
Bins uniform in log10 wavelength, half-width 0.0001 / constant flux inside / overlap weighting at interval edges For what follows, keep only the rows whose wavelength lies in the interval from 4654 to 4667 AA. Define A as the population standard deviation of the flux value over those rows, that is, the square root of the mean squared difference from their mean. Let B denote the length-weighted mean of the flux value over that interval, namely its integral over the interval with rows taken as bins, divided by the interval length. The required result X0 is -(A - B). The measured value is 16.7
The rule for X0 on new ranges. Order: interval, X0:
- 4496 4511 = 17.0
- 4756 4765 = 17.7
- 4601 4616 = 17.1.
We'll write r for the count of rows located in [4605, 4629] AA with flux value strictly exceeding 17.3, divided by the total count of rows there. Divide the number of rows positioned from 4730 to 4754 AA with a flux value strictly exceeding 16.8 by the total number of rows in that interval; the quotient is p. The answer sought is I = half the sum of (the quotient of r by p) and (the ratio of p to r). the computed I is 1.00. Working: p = 1.0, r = 0.91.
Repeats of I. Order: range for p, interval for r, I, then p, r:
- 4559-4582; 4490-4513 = 1.00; 0.6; 0.64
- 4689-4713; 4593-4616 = 1.67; 0.3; 0.82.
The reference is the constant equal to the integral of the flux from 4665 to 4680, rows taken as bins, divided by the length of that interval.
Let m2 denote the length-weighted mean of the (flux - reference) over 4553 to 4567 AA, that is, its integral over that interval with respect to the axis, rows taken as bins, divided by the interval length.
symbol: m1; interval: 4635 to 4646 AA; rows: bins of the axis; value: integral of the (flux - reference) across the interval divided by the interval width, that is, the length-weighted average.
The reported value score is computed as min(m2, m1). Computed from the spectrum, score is 1.5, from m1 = 1.6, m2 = 1.5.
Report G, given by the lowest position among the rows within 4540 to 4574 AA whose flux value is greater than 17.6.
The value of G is 4541.18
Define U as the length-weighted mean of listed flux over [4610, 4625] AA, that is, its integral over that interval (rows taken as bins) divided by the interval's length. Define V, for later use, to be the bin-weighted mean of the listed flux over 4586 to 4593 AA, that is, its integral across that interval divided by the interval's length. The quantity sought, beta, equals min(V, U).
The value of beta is 17.4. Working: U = 17.9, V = 17.4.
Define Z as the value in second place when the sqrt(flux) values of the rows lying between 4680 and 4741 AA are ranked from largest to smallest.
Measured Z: 4.40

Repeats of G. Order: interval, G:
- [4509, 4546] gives 4509.92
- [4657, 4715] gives 4657.67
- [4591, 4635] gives 4593.76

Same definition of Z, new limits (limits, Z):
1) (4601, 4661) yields 4.46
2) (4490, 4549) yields 4.46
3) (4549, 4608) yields 4.45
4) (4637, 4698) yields 4.30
